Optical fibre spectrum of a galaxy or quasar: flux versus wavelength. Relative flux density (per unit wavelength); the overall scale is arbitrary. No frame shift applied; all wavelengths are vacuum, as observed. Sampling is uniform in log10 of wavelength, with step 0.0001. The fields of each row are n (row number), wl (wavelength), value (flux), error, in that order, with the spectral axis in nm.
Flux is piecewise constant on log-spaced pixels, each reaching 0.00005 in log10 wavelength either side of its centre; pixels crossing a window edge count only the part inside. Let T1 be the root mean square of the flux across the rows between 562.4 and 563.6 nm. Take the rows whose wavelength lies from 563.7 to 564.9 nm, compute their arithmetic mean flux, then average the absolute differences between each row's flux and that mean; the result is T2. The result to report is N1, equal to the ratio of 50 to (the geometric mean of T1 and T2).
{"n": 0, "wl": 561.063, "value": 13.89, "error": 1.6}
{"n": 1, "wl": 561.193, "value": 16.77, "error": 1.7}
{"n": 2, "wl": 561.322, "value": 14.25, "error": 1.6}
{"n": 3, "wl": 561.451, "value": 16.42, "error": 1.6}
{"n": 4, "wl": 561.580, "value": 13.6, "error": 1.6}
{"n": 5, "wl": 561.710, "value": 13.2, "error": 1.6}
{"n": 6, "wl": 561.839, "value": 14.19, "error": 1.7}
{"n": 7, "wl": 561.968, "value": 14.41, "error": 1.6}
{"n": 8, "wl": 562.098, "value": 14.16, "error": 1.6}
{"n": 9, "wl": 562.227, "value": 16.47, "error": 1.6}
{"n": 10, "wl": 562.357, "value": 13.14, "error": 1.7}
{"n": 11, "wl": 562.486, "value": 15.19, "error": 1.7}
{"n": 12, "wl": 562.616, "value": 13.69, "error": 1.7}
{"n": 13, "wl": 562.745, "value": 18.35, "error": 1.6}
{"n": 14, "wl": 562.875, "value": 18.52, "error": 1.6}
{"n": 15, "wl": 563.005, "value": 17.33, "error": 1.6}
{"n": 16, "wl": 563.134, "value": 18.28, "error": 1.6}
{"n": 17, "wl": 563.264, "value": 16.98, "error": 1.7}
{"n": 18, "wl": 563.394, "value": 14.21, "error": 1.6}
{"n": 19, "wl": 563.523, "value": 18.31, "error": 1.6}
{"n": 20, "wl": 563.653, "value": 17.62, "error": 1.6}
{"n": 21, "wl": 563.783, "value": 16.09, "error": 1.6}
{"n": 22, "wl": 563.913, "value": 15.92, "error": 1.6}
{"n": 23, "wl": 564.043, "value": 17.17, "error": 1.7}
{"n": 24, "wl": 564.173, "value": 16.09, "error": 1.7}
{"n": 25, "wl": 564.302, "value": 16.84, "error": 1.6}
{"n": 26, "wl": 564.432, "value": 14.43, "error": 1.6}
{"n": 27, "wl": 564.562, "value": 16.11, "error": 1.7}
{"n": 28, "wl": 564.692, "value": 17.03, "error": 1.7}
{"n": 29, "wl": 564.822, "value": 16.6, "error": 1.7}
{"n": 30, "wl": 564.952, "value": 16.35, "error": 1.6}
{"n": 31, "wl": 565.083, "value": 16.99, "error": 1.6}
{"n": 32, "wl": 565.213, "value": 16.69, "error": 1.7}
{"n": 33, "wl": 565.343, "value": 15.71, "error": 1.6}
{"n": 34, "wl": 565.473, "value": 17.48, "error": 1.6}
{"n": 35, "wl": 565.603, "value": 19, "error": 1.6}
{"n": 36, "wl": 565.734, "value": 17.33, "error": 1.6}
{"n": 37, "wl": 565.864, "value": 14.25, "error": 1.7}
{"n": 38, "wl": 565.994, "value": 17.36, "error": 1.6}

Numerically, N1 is 15.9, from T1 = 16.9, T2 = 0.58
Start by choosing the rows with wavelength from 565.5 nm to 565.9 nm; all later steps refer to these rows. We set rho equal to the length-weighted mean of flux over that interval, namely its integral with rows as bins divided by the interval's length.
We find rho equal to 17.1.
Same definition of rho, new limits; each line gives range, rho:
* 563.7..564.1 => 16.4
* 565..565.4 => 16.4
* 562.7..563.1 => 18.1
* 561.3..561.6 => 15.0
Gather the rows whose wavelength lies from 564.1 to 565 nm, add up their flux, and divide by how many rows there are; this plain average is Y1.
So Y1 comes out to 16.2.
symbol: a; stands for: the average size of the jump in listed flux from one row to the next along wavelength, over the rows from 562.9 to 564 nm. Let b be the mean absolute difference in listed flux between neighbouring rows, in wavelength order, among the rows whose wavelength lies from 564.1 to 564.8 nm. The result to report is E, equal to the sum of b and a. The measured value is 3.1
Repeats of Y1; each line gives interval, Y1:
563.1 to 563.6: 16.9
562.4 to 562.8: 15.7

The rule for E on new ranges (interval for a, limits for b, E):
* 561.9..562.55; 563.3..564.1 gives 3.5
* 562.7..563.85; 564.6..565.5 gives 2.3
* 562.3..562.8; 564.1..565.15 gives 3.7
